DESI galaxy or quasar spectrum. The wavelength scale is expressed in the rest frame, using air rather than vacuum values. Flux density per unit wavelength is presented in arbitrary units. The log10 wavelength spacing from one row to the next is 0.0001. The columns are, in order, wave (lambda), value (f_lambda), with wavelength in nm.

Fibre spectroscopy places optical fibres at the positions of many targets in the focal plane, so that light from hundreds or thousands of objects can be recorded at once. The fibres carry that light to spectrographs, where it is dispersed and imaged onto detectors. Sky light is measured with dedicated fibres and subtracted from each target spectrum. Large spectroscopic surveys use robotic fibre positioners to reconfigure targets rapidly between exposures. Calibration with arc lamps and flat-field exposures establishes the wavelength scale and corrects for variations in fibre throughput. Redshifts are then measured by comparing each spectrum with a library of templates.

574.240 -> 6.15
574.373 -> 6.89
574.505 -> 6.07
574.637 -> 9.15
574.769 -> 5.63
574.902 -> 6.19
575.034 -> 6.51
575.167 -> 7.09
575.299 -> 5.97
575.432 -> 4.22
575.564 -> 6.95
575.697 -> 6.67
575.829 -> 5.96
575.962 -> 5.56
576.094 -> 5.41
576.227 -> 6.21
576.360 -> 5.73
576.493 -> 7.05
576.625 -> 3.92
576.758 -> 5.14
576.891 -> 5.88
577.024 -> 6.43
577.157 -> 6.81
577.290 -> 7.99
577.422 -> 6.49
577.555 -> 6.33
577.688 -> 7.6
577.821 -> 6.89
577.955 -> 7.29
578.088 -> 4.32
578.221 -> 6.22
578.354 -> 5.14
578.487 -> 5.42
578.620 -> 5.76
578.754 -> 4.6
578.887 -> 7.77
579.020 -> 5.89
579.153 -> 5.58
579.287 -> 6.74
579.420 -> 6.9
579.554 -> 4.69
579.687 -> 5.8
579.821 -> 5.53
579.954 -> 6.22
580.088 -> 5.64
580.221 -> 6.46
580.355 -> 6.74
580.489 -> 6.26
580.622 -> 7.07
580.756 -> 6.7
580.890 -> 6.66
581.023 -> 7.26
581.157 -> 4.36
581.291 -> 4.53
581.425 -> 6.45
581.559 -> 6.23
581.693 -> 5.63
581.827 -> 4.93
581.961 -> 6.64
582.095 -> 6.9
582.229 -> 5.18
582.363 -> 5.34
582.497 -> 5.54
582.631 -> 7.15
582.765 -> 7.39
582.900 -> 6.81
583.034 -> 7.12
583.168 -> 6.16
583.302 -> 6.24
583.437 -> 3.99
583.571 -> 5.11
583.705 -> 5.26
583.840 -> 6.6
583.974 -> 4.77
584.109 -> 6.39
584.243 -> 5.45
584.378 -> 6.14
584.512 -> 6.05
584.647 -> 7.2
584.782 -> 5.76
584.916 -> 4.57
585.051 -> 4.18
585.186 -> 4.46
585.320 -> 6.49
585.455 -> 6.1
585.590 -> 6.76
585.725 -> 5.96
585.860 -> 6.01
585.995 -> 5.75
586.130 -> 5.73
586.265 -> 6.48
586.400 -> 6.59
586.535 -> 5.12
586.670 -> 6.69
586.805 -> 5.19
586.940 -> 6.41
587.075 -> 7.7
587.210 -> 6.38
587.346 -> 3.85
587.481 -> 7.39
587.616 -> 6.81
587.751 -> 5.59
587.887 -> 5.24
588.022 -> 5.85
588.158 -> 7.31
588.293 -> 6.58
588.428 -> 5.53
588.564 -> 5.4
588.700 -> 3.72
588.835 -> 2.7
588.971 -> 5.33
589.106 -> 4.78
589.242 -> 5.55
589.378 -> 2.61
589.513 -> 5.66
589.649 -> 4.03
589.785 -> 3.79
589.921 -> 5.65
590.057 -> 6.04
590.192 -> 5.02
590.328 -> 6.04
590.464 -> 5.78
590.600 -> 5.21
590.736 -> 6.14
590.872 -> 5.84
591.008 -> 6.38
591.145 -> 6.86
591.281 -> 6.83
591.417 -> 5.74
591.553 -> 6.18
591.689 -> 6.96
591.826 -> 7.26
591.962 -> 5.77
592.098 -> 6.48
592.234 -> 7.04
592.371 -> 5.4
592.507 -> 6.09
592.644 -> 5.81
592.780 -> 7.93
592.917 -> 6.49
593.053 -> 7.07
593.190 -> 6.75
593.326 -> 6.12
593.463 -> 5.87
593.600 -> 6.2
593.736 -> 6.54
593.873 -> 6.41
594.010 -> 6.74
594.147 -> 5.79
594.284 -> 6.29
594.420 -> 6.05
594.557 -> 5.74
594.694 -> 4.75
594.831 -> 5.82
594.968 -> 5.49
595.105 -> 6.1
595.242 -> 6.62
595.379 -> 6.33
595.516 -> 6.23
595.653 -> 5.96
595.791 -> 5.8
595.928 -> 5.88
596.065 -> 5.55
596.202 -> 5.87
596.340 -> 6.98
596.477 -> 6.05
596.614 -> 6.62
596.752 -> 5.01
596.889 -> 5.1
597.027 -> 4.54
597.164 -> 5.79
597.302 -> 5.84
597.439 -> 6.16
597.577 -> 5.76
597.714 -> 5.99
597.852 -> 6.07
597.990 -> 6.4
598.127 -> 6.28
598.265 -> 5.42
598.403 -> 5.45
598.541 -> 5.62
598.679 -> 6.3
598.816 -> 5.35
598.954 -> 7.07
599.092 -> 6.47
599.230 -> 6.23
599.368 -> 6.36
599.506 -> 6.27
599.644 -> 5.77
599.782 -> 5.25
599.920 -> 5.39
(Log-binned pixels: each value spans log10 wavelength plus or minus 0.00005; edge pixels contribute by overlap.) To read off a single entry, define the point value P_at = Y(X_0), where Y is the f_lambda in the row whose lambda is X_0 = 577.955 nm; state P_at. 7.29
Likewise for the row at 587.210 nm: 6.38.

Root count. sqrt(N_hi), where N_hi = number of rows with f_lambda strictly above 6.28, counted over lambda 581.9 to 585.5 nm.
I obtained 3.2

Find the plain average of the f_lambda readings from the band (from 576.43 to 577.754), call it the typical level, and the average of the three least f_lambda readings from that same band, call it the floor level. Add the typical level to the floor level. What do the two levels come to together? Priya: 11.3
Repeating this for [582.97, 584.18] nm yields 10.4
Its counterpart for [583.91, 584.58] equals 11.2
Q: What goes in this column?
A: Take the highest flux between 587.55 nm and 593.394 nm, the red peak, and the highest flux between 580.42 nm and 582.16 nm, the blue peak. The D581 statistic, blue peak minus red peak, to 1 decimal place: -0.7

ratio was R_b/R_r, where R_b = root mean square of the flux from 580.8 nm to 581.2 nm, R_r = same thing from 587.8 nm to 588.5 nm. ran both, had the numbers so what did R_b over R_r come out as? 1.01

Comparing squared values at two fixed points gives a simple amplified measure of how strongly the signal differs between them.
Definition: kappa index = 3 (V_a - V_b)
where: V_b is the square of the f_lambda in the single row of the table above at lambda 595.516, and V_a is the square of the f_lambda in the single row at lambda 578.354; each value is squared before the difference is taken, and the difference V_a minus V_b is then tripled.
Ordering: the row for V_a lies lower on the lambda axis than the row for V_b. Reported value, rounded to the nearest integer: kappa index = -37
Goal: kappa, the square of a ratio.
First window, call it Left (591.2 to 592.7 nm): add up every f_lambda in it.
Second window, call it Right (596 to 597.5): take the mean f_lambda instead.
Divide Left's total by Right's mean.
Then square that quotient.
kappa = 145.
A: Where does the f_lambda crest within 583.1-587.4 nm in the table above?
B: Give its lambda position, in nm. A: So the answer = 587.075 nm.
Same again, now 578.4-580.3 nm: 578.887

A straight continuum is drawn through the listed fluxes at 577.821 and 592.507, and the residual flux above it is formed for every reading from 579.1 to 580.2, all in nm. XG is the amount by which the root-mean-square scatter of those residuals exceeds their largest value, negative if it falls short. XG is 1.03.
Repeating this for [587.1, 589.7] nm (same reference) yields 0.66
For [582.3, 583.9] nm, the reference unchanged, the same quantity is 0.35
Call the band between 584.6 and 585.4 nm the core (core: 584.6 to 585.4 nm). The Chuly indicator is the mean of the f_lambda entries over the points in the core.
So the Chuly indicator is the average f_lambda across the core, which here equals 5.4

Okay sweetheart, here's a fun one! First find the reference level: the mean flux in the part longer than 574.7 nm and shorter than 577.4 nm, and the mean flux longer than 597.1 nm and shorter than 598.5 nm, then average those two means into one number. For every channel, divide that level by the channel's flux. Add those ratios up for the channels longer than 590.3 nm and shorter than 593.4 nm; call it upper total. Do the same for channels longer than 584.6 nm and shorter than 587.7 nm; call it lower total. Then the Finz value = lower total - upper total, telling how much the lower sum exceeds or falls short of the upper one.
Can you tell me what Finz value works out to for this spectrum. 1.9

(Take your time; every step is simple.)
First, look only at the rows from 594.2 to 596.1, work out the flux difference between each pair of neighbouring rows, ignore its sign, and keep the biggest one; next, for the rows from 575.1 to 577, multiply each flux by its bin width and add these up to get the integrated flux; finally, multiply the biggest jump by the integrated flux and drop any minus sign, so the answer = 12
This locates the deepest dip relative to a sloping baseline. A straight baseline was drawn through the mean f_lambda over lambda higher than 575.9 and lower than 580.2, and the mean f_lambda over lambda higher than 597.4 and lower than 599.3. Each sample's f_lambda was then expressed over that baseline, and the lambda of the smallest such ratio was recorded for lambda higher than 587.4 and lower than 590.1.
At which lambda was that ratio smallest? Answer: 589.378 nm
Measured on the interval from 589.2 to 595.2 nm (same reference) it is 589.378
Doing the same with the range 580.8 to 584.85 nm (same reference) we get 583.437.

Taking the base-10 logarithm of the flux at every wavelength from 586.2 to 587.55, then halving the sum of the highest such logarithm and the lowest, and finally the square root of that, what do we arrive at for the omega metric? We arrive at 0.858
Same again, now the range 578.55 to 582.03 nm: 0.875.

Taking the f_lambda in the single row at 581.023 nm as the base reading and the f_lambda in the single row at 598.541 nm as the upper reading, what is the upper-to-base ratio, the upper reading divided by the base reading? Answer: 0.77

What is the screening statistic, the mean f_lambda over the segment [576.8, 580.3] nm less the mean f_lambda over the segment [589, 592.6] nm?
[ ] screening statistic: 0.43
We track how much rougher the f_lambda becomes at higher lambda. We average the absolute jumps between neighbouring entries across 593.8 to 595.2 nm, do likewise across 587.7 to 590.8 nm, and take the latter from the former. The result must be -0.5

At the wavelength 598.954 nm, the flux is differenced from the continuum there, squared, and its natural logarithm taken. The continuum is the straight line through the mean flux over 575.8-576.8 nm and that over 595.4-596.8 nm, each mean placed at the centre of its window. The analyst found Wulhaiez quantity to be 0.0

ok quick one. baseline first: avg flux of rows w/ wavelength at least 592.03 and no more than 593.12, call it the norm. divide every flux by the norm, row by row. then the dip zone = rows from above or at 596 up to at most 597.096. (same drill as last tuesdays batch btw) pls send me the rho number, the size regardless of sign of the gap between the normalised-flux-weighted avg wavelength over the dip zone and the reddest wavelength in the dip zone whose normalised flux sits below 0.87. 0.51 nm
